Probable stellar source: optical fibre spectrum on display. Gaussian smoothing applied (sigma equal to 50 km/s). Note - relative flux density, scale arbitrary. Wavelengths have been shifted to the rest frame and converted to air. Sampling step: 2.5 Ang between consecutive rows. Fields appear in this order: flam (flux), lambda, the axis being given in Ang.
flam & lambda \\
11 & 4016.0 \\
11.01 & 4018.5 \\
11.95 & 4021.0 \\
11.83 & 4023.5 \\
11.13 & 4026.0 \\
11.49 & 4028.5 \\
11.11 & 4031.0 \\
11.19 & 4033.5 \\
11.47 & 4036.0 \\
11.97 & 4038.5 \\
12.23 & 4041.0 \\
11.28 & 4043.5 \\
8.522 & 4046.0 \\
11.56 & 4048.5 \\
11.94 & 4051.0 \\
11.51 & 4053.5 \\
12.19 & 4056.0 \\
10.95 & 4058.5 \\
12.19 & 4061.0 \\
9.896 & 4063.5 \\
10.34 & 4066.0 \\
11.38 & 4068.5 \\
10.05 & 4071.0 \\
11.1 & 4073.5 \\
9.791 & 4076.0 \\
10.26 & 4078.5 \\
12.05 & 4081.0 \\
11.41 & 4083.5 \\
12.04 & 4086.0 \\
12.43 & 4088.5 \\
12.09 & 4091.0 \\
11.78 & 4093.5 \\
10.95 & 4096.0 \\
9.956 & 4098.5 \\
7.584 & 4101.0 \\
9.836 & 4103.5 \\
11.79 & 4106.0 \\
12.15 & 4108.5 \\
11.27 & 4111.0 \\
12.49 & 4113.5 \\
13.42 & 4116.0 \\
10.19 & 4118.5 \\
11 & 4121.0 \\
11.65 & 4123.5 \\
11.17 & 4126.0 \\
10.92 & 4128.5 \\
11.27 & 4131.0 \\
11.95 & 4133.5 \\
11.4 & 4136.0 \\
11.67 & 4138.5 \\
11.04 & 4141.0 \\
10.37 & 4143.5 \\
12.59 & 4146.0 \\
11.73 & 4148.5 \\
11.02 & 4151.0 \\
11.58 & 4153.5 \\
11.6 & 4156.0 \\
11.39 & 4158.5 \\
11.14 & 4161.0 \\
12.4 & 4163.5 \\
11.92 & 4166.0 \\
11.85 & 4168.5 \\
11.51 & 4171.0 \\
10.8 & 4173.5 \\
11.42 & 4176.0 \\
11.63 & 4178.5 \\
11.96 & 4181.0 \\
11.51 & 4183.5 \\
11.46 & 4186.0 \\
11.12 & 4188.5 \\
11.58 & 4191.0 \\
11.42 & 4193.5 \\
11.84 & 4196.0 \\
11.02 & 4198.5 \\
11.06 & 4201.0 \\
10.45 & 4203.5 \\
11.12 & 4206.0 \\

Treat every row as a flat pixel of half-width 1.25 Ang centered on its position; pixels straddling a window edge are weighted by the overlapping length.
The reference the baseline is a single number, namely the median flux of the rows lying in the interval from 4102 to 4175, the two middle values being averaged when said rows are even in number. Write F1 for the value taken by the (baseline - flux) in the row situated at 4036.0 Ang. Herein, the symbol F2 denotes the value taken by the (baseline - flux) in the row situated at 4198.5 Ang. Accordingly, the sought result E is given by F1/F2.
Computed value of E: 0.1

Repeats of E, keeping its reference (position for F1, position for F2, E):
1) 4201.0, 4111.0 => 1.9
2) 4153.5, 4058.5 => -0.1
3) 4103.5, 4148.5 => -7.6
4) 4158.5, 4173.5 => 0.2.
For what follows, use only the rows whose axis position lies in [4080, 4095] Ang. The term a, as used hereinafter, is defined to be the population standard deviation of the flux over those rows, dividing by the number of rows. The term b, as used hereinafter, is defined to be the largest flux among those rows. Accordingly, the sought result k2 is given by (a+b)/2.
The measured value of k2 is 6.4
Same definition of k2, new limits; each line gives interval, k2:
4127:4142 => 6.2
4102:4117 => 7.3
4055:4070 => 6.5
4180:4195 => 6.1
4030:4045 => 6.3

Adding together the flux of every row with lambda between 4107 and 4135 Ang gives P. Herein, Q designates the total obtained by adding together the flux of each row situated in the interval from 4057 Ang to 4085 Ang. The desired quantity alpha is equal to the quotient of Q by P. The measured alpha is 0.94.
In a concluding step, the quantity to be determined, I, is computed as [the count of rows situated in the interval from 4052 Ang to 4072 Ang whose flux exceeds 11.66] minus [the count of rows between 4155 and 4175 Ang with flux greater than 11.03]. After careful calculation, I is -5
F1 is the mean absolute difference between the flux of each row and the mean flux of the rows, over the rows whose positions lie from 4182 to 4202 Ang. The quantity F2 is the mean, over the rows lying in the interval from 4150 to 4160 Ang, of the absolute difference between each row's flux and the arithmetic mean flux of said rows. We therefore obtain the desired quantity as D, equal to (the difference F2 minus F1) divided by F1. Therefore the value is -0.2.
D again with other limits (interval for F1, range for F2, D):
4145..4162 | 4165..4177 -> -0.1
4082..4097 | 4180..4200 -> -0.4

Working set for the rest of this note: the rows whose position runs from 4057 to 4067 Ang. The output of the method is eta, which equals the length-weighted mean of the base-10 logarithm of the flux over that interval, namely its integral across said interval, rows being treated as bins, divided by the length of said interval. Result 1.04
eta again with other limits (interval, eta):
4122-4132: 1.05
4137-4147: 1.06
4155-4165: 1.07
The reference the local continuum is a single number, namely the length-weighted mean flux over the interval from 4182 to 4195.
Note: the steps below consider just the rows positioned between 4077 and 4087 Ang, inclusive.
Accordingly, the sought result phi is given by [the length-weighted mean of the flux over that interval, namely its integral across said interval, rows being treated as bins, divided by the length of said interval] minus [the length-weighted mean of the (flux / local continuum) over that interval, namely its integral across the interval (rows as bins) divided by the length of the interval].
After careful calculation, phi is 10.4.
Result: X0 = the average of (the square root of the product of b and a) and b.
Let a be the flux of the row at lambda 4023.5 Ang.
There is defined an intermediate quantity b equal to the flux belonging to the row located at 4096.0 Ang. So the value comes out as 11.2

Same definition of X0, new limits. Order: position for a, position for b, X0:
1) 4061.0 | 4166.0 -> 12.0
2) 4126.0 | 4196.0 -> 11.7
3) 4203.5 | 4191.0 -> 11.3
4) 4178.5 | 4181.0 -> 11.9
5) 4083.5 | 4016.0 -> 11.1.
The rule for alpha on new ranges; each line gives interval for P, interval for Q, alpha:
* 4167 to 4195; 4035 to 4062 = 1.00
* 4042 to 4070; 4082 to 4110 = 1.00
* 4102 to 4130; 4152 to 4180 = 1.01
